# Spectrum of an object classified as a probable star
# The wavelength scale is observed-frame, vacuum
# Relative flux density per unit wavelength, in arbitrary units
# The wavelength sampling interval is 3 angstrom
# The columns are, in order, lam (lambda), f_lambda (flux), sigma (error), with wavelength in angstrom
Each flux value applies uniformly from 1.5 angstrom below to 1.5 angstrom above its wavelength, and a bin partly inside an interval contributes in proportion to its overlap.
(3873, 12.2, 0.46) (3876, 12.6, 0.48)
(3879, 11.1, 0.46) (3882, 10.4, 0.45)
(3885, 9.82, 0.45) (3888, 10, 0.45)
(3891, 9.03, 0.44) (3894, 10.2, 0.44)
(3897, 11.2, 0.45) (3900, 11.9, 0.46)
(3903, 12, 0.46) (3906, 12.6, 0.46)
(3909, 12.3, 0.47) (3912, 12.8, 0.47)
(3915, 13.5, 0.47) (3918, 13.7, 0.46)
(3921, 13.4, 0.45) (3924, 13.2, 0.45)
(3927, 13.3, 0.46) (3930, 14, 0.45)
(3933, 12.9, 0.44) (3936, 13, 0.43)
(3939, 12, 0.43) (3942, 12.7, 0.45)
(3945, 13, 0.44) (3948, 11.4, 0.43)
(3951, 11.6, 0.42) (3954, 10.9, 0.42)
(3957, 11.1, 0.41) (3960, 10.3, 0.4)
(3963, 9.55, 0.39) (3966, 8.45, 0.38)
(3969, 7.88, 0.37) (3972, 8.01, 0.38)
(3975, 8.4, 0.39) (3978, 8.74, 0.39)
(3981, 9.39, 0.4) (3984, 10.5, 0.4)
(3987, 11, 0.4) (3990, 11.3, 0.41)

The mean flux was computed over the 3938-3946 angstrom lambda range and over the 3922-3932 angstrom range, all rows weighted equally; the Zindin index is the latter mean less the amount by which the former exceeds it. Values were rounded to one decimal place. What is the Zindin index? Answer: 14.4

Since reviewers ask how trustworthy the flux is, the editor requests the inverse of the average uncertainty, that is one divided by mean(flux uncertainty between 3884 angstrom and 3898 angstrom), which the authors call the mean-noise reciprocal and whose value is 2.24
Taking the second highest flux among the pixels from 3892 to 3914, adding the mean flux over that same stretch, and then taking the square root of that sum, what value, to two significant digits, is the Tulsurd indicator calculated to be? 4.9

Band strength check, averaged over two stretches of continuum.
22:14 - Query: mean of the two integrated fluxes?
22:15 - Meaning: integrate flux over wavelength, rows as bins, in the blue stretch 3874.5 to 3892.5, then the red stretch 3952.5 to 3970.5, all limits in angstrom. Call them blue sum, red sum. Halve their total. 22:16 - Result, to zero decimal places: 182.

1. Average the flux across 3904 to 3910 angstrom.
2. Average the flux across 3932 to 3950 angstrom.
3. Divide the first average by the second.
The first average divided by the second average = 1.0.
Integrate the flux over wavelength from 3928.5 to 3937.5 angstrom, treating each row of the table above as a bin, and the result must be 120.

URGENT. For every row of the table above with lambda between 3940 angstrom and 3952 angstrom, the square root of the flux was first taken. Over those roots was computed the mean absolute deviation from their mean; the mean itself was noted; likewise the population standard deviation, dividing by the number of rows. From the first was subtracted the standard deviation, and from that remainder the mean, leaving -3.49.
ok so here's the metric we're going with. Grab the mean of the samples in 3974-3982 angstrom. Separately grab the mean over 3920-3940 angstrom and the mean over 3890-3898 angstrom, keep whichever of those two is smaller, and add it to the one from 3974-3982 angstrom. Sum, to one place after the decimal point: 19.0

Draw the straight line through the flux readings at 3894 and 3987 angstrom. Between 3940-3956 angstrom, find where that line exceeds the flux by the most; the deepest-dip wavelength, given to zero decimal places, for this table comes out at 3954 angstrom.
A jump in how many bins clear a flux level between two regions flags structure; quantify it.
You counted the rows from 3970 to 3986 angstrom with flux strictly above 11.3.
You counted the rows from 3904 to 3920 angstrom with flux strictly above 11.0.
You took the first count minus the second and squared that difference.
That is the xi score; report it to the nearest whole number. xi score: 25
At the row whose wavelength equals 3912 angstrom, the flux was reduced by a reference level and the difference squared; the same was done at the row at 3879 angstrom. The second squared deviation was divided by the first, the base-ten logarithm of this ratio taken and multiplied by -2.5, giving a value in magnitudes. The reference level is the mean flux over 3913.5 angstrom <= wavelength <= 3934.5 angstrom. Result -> -2.8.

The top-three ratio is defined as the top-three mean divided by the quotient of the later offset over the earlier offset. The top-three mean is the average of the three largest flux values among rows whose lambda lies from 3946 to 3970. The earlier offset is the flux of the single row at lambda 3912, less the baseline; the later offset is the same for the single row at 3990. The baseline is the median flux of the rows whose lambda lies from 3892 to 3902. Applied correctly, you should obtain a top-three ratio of 182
